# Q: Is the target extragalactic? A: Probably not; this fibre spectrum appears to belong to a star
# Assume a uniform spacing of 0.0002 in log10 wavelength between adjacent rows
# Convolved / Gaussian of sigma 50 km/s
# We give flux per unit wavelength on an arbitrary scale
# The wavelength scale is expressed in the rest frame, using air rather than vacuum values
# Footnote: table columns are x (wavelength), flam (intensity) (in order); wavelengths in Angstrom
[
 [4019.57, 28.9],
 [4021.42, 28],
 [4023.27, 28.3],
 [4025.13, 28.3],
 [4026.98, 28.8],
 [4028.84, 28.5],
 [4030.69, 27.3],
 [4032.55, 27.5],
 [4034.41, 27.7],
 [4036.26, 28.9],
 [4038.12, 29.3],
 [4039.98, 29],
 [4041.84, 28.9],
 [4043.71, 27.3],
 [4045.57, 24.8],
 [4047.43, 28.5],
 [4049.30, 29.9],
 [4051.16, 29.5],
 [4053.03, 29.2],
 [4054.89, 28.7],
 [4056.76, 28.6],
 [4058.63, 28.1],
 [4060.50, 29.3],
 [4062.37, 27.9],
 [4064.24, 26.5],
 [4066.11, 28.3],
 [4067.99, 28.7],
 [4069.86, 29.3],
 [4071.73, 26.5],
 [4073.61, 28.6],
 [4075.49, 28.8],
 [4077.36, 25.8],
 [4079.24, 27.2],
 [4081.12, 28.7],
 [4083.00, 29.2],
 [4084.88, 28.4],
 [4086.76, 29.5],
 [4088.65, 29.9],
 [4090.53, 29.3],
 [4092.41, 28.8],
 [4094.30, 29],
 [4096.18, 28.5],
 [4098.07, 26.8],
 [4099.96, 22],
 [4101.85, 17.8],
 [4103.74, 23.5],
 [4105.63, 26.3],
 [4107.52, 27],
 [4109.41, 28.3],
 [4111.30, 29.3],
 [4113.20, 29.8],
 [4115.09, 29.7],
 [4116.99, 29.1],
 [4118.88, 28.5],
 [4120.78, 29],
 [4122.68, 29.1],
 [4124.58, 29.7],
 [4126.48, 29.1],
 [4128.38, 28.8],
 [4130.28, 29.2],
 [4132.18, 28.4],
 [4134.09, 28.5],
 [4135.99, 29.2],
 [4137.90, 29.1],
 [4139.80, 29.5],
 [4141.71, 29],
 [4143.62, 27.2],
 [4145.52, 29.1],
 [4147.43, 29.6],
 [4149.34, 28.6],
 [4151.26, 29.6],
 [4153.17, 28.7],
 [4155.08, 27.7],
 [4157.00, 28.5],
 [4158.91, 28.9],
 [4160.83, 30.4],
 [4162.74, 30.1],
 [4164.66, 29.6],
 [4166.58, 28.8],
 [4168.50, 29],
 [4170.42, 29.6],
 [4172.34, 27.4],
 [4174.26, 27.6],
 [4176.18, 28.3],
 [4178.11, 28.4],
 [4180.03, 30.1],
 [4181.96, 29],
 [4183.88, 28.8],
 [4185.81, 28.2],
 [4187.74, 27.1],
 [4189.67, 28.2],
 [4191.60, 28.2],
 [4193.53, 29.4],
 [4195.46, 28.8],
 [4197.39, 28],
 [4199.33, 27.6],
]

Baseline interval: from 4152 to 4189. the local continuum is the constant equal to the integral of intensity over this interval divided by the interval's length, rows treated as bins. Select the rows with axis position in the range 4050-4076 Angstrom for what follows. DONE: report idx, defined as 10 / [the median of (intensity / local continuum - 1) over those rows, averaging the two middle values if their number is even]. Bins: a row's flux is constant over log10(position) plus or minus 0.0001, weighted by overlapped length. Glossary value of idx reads -2925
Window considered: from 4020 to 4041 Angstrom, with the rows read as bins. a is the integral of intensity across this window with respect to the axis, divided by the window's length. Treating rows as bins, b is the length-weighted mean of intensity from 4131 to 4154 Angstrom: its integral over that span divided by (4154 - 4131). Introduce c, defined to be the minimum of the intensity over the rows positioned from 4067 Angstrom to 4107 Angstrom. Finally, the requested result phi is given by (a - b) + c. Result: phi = 17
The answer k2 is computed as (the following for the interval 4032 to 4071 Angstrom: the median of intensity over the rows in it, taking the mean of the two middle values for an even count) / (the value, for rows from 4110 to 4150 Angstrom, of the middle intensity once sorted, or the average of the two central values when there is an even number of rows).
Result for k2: 0.986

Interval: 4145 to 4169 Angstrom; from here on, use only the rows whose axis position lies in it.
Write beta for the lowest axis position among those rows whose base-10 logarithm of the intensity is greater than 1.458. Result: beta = 4145.52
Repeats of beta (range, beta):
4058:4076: 4060.50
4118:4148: 4120.78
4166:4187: 4166.58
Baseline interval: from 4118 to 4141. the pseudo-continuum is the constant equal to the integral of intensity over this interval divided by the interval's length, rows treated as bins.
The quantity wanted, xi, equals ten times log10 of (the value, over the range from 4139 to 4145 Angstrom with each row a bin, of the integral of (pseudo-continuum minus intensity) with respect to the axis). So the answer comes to 4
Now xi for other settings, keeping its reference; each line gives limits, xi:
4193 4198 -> 1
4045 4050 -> 8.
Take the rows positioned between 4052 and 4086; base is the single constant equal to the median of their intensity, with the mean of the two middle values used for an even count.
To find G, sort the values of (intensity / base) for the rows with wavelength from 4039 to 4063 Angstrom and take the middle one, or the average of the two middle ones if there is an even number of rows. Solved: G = 1.00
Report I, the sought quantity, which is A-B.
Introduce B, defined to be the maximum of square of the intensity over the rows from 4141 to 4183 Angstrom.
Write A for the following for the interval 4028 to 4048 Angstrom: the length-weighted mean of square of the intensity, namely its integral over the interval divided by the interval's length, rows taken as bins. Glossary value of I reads -141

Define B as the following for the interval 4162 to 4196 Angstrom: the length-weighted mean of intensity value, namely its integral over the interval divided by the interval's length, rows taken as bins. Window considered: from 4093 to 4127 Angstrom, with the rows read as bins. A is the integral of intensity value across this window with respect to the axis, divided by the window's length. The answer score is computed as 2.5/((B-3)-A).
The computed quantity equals -1.5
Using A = 27.4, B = 28.7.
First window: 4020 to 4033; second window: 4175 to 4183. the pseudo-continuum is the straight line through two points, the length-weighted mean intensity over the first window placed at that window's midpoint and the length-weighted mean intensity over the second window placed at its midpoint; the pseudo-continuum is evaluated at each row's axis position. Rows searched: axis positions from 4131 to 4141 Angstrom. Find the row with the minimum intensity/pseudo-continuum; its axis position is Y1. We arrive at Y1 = 4132.18 Angstrom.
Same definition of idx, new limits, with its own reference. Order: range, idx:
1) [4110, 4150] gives 817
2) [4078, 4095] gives 1142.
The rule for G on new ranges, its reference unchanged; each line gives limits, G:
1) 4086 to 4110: 0.99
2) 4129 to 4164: 1.02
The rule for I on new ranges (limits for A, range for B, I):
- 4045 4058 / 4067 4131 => -77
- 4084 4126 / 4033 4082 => -118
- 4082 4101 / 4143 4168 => -130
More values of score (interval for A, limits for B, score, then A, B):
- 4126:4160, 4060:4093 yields -0.7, 28.8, 28.4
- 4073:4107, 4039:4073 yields -1.4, 27.1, 28.3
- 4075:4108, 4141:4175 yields -2.2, 27.0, 28.9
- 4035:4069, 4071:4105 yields -0.6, 28.4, 27.1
